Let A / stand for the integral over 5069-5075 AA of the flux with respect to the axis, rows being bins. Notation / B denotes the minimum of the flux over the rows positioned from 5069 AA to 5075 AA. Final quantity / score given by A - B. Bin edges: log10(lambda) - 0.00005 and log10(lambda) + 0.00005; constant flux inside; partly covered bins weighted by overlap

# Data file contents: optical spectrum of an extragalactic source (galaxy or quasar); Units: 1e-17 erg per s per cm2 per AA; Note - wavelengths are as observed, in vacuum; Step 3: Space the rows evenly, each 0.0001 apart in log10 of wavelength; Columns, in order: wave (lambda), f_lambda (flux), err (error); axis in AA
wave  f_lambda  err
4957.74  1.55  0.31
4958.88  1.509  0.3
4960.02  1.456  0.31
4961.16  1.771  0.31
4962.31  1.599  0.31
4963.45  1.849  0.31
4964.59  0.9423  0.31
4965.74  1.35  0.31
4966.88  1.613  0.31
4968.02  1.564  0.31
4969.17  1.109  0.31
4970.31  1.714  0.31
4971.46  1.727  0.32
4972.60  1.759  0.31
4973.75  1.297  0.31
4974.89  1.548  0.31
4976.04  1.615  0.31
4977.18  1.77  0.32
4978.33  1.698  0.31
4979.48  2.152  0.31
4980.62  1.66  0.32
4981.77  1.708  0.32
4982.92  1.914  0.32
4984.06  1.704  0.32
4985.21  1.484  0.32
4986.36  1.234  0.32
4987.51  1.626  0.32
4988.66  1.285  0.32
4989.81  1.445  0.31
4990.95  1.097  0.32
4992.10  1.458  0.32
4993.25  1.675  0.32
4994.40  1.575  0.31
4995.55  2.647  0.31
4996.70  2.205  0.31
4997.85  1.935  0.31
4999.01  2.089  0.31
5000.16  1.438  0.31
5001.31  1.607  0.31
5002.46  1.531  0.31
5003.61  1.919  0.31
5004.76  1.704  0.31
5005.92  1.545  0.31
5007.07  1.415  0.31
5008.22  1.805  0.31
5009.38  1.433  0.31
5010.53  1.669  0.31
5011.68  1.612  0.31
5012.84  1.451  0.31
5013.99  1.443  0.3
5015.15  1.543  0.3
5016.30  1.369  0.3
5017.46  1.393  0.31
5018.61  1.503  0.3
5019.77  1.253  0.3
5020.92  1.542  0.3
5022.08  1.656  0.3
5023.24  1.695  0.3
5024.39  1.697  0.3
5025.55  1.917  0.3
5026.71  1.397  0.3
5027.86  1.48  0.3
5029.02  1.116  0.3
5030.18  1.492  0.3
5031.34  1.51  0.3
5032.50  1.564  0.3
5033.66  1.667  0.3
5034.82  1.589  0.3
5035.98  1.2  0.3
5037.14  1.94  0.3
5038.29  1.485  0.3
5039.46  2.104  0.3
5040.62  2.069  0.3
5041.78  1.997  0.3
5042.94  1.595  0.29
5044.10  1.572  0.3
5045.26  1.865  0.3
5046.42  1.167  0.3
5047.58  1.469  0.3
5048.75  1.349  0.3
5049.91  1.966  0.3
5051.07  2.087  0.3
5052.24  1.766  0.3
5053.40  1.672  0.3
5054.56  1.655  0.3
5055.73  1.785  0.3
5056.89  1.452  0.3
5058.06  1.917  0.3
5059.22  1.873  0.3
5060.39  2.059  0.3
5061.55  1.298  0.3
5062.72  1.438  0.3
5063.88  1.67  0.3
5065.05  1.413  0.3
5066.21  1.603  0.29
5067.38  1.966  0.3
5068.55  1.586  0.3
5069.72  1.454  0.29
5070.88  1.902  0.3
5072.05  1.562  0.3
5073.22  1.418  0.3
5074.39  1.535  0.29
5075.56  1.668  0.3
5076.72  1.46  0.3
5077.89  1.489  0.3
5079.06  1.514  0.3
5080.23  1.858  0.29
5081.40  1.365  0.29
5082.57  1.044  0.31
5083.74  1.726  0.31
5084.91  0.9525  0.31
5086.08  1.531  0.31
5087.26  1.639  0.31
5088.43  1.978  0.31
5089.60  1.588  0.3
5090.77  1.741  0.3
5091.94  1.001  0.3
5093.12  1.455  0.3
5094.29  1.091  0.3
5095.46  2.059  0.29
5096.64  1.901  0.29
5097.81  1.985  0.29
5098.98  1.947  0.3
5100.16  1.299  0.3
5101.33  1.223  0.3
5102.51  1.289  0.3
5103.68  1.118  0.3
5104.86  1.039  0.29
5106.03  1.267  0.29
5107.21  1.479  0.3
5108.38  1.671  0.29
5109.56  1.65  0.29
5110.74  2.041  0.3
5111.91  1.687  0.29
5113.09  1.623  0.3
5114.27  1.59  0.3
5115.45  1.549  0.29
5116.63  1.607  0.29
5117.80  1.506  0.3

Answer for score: 8.0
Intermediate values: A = 9.4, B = 1.418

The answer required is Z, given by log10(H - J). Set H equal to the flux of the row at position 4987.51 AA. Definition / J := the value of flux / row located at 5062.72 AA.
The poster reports -0.73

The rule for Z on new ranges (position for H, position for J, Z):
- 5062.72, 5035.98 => -0.62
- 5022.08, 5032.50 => -1.04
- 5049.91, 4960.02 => -0.29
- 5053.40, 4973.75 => -0.43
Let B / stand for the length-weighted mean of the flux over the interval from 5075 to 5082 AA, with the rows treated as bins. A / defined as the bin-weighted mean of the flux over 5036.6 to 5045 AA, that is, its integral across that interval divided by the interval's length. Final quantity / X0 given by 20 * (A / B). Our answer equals 23.4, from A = 1.83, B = 1.56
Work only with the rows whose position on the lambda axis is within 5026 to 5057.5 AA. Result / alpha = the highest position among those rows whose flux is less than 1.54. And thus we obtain 5056.89 AA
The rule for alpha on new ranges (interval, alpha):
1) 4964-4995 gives 4992.10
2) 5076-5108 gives 5107.21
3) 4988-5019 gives 5018.61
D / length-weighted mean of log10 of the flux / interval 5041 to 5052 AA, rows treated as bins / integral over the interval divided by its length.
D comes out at 0.22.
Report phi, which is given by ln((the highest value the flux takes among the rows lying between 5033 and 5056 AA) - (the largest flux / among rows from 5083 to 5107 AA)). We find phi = -3.1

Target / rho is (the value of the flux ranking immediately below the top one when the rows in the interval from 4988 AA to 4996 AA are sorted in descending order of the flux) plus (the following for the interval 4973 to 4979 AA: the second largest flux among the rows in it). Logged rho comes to 3.37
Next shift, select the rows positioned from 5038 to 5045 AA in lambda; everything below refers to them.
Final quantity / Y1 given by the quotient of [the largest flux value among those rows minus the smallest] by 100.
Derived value 0.006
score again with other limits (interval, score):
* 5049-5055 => 9.2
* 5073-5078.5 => 7.0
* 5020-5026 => 8.5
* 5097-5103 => 8.2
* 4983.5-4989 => 6.9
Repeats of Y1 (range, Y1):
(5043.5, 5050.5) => 0.008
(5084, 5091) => 0.010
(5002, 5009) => 0.005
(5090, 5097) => 0.011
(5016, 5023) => 0.004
